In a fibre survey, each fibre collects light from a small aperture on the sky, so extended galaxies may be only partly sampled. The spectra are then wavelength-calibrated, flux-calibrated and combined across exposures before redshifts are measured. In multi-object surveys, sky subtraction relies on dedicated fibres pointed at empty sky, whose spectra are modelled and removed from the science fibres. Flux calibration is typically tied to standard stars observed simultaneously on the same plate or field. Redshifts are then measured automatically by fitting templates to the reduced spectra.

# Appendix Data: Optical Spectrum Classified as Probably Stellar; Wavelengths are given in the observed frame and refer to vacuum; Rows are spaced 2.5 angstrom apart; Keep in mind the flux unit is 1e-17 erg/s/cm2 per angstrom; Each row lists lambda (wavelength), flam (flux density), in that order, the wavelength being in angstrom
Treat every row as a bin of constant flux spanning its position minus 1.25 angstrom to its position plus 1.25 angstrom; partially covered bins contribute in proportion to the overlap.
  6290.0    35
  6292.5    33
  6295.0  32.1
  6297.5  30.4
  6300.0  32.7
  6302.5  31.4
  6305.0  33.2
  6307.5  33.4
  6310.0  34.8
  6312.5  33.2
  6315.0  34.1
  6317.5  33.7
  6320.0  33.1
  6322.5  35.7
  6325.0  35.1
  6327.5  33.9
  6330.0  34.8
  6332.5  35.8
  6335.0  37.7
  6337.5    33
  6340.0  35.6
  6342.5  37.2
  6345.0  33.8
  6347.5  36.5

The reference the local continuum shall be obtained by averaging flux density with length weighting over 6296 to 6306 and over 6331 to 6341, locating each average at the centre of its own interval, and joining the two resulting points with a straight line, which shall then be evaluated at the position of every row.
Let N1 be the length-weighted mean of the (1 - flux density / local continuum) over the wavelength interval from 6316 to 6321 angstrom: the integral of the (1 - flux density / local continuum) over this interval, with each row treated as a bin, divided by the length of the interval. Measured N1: 0.01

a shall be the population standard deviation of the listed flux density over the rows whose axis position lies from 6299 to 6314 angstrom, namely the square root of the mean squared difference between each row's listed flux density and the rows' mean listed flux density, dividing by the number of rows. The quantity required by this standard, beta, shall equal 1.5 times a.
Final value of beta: 1.5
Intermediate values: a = 1.0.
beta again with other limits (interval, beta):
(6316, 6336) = 2.1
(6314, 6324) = 1.4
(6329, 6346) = 2.4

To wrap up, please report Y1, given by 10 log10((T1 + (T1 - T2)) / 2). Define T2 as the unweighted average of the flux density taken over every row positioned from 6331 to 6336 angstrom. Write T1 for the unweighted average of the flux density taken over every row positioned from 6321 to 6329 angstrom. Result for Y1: 12.2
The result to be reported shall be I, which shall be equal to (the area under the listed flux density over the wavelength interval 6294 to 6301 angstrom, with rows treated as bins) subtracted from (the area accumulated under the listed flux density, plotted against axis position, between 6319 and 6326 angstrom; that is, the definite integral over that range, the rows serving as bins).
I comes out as 21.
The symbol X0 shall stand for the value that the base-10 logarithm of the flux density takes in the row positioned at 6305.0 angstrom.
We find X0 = 1.52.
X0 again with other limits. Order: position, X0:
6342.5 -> 1.57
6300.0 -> 1.51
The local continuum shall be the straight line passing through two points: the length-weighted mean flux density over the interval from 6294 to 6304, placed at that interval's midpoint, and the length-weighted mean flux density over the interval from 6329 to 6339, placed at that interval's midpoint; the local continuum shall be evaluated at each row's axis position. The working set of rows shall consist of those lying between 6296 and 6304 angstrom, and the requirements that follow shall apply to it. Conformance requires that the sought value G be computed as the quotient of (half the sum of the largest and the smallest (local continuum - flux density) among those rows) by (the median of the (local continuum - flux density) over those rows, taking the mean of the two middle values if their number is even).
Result 0.2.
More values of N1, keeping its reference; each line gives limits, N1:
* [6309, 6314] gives -0.03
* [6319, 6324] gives -0.01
